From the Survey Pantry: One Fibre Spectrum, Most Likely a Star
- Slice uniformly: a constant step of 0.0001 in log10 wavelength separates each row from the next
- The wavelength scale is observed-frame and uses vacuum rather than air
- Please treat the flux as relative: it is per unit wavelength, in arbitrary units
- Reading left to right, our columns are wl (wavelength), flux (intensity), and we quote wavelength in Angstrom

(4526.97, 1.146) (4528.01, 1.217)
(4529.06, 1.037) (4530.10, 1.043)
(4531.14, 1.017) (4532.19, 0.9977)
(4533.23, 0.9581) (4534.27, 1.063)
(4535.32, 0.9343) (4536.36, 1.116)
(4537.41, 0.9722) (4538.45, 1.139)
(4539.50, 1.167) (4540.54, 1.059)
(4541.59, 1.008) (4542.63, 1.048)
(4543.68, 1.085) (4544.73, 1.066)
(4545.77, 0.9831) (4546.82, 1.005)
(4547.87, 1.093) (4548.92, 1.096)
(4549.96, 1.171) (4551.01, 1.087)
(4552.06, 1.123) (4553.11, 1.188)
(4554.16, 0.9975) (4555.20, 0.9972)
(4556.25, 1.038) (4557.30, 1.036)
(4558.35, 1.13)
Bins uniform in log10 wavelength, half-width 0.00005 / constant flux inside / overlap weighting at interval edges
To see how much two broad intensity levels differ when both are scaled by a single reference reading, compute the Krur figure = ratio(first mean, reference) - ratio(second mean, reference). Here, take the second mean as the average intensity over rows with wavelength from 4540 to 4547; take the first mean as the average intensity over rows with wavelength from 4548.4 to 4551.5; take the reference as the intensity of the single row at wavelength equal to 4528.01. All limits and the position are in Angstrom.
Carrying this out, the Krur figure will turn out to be 0.07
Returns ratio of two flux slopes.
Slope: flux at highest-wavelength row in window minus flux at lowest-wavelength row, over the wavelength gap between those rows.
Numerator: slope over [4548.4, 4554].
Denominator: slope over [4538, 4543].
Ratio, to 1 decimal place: -1.0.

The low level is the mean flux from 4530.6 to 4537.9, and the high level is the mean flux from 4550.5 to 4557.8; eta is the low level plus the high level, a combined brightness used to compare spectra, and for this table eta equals 2.08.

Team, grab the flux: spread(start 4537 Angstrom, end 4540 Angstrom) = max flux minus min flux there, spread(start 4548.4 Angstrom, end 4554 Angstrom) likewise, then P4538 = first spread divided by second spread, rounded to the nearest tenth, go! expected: 1.9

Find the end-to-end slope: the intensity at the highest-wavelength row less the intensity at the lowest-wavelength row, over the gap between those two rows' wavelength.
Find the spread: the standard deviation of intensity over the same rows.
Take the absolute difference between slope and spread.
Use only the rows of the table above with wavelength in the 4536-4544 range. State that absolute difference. 0.07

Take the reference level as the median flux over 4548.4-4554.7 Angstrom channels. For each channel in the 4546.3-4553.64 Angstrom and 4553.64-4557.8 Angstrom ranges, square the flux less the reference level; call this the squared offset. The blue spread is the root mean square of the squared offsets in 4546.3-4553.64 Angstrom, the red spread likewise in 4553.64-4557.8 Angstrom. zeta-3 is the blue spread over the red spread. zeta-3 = 0.51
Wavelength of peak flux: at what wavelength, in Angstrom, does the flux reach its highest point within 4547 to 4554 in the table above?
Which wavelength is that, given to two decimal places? 4553.11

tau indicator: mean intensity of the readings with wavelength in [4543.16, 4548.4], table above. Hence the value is 1.05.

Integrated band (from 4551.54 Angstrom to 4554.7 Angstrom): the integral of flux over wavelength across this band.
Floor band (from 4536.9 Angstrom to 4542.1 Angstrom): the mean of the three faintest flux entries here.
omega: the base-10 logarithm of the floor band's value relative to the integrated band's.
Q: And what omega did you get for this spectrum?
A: -0.5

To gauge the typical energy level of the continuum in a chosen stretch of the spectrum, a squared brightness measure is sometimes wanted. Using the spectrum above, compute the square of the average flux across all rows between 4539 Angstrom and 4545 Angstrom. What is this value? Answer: 1.15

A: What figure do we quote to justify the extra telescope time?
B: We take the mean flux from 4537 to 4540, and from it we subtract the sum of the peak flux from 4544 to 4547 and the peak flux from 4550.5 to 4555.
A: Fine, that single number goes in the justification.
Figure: -1.16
